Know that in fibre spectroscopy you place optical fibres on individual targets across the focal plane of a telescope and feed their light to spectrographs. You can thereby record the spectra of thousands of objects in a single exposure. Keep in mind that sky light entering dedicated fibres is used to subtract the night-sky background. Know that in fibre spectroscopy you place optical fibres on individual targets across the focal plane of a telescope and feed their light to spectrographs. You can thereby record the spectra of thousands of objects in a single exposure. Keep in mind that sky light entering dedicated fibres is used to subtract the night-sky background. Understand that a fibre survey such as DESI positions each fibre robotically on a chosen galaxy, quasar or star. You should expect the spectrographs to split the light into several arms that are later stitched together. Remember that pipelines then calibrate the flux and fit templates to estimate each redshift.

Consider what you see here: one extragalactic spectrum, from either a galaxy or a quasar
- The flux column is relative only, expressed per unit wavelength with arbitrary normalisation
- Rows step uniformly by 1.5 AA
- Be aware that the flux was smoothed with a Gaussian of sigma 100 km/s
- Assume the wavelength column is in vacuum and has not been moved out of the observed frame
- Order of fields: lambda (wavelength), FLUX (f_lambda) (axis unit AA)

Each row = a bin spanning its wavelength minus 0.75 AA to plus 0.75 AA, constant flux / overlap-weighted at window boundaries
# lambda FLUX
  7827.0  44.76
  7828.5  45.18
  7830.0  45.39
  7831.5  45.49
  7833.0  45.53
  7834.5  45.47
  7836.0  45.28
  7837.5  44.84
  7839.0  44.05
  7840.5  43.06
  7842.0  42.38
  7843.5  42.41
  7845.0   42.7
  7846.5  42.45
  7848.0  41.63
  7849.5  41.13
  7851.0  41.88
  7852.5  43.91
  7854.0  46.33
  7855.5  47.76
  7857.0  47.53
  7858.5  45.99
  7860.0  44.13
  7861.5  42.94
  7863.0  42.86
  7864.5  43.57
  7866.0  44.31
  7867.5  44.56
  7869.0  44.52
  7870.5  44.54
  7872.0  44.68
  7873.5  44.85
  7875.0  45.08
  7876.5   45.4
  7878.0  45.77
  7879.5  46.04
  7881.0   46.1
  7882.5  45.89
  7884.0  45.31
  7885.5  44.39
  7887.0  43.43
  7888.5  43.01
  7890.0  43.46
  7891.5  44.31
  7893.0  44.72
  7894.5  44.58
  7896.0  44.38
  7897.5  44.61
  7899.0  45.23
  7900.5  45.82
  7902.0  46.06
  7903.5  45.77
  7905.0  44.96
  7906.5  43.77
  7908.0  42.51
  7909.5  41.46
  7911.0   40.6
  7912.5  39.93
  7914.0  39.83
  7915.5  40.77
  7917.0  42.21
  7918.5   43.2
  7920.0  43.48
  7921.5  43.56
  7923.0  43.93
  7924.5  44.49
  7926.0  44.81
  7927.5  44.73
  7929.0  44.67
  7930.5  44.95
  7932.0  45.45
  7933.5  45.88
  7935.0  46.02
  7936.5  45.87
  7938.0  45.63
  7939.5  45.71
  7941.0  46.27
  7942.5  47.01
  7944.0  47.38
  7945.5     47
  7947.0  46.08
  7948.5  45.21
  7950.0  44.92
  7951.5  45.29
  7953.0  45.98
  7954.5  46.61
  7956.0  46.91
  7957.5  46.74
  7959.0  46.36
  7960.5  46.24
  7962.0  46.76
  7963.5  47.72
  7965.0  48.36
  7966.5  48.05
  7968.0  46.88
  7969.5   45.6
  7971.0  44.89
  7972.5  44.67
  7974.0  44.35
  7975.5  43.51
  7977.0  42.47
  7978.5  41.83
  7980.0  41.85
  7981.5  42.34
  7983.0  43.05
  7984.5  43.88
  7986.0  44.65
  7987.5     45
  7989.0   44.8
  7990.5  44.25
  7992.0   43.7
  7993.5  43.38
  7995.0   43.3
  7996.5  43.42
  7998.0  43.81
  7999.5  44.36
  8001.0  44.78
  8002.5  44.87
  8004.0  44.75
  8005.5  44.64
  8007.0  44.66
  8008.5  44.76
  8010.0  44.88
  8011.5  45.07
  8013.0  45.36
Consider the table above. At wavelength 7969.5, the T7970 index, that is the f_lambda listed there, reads 45.6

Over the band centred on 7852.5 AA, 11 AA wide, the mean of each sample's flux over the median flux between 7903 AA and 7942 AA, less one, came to -0.0061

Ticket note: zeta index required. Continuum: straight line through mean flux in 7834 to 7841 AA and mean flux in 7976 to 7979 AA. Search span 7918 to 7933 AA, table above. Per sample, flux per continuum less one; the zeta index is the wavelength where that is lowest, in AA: 7918.5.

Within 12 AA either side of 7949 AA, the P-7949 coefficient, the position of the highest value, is 7944.0 AA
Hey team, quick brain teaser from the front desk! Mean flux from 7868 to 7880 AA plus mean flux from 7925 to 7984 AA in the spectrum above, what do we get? 91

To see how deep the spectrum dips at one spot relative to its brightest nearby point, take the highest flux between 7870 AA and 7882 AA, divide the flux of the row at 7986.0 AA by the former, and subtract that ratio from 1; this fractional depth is 0.031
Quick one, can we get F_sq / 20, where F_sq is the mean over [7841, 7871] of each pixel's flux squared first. 96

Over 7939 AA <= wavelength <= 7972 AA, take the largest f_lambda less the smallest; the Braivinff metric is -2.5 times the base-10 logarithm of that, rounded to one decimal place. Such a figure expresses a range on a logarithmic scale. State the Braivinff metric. -1.4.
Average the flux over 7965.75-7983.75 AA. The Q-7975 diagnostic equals 44.1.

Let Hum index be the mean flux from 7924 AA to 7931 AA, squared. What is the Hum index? 2001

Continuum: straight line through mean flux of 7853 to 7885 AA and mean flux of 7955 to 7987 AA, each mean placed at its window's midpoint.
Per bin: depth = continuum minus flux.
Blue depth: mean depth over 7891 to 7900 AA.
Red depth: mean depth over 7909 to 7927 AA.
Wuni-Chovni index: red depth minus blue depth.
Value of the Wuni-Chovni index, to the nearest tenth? 2.3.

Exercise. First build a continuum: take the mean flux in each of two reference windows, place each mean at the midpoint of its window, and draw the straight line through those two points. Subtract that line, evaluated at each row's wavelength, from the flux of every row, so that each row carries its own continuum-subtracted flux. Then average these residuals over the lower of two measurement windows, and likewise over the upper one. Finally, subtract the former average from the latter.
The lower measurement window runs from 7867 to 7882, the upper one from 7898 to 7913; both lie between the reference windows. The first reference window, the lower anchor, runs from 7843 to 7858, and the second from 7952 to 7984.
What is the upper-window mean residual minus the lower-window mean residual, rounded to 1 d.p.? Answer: -1.9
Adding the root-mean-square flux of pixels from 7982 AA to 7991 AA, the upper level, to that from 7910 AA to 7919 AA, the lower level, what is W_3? 85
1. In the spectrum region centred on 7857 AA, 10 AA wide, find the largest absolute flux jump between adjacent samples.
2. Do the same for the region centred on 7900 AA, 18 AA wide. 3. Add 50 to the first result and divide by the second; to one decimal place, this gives 41.6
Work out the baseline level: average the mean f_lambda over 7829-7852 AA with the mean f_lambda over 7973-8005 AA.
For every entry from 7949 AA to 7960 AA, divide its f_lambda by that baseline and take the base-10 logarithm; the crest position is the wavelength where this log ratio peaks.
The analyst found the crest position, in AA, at 7956.0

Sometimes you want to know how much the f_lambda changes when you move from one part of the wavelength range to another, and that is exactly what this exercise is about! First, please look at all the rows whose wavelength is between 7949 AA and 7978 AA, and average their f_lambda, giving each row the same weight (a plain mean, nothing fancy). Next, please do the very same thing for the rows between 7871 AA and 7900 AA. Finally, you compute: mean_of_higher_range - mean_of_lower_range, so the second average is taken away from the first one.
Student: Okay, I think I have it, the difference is 1.1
